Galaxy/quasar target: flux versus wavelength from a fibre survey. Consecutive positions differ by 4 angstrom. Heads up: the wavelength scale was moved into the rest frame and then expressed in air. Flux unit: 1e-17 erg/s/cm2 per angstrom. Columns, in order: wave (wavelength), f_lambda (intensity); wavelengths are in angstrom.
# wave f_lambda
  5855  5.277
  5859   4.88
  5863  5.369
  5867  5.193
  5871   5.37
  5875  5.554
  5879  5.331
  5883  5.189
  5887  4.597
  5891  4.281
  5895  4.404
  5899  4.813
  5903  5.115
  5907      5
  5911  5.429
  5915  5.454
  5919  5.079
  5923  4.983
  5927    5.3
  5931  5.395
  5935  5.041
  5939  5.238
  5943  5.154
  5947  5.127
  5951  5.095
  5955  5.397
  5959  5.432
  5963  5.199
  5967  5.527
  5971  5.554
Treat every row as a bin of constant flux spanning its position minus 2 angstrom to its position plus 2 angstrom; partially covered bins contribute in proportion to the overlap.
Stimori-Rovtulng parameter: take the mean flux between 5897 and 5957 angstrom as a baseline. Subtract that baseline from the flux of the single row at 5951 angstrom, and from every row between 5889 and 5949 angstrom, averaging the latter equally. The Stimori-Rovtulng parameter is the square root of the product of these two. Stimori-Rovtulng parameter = 0.098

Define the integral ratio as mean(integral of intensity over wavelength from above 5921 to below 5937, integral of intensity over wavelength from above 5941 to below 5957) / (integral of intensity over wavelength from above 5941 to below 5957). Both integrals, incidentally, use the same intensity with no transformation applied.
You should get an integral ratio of 1.00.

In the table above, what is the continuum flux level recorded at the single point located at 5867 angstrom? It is 5.193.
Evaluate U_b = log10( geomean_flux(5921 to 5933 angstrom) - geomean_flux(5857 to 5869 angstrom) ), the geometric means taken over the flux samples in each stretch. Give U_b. -1.10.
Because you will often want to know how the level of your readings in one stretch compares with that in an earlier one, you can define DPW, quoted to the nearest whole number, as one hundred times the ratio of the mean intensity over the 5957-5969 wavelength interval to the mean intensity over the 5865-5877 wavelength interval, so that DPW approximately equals 100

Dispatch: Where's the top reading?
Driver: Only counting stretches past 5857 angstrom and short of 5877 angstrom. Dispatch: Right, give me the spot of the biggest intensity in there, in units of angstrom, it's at 5875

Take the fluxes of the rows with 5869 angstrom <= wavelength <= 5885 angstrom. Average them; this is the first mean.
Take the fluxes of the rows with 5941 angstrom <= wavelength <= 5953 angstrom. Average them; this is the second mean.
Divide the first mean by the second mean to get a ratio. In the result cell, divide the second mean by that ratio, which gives 4.90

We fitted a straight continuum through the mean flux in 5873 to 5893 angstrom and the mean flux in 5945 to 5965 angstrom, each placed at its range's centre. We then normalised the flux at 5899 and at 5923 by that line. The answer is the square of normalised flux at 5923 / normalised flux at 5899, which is 1.04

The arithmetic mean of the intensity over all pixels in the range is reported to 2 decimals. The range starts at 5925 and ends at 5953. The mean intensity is 5.19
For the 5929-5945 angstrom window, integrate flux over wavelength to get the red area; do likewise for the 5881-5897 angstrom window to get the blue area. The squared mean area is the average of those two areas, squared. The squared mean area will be 6178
